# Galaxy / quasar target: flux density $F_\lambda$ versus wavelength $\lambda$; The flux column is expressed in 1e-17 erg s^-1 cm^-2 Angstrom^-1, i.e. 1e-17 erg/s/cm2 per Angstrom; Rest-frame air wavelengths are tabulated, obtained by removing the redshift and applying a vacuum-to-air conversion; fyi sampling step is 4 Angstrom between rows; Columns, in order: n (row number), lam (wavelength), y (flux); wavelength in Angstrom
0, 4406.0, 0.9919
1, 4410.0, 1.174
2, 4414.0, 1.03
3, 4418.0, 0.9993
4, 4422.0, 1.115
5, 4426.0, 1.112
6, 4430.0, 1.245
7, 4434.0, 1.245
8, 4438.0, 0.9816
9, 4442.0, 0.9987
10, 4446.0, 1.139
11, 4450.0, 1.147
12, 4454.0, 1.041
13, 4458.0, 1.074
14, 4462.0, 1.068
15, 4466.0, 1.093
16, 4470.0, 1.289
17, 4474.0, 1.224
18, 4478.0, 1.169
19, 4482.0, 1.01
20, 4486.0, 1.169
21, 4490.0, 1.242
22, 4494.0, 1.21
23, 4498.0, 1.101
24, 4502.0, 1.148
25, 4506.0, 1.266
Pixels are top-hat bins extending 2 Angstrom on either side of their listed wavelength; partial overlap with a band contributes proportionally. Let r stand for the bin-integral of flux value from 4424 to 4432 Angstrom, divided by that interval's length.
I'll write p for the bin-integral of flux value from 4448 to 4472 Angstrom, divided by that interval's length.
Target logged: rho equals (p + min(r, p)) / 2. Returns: 1.12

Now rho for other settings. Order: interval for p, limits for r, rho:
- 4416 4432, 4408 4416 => 1.11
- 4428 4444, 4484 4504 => 1.12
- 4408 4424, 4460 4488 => 1.08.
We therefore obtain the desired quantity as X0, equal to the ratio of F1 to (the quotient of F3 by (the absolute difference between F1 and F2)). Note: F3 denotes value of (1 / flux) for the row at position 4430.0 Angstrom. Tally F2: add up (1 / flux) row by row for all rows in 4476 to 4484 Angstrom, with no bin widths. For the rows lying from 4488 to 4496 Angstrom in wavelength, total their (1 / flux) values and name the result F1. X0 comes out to 0.43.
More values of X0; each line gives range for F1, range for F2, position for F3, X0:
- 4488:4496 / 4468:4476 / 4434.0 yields 0.08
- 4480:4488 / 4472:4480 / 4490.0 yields 0.40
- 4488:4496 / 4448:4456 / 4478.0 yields 0.38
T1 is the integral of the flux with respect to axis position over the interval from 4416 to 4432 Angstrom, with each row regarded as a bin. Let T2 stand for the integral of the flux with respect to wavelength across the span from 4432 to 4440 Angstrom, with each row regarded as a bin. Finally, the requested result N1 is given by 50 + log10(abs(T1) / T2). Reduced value 50.3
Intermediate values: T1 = 18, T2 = 9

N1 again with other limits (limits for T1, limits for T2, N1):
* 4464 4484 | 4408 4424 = 50.1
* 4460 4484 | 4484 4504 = 50.1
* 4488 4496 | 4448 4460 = 49.9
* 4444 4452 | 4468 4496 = 49.4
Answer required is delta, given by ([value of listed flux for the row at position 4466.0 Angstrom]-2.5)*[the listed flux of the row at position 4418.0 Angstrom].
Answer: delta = -1.4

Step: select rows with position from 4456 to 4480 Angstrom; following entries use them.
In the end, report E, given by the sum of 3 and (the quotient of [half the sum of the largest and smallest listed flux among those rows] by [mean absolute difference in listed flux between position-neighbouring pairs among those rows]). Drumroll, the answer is 19.98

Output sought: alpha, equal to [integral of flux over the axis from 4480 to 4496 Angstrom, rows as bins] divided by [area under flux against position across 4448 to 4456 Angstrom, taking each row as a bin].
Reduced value 2.12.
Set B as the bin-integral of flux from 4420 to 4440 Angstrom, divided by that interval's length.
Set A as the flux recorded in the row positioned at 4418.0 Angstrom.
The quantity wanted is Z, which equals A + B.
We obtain 2.14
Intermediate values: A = 0.9993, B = 1.14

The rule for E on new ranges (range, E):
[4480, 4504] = 16.40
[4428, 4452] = 15.98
